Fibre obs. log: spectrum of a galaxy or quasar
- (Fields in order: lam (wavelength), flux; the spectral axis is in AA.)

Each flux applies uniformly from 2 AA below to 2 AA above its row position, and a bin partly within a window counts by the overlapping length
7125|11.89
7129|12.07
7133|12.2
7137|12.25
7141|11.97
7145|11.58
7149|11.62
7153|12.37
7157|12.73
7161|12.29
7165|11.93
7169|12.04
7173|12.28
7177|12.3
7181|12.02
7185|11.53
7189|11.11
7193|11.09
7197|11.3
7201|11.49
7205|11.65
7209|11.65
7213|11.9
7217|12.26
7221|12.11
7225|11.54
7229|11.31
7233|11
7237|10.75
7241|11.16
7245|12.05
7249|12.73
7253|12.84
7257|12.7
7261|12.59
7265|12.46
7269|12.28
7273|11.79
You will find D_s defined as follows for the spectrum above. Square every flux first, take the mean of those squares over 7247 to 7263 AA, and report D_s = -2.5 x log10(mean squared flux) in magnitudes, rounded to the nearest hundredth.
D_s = -5.52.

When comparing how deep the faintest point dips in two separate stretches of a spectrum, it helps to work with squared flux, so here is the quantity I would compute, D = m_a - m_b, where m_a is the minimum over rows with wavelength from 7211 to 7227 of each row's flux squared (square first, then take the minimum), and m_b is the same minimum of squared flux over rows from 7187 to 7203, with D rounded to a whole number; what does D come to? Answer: 10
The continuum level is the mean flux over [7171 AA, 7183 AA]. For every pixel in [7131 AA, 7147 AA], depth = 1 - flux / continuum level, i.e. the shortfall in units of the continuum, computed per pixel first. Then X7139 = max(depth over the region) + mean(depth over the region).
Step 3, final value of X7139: 0.067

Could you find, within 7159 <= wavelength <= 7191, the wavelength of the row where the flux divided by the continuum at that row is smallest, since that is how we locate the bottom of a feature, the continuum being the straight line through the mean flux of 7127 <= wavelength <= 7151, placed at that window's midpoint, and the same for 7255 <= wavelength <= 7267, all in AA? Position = 7189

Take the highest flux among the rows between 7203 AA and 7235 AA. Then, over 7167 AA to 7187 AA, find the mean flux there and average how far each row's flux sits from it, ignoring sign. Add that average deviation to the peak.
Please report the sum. 12.5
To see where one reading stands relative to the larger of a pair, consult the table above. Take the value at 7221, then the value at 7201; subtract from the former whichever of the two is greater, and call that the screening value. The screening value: 0.0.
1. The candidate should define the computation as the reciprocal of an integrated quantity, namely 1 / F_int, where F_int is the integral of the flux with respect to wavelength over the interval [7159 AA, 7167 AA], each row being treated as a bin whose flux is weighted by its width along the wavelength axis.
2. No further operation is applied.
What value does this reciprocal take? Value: 0.010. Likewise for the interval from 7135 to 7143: 0.010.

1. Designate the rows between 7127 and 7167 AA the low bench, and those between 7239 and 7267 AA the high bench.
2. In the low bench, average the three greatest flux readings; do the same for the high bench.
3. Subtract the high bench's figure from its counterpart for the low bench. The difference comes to -0.29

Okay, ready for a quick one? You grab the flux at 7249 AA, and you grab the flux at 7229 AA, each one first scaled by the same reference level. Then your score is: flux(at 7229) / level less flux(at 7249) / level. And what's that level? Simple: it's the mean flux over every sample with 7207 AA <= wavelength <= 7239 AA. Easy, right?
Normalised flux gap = -0.12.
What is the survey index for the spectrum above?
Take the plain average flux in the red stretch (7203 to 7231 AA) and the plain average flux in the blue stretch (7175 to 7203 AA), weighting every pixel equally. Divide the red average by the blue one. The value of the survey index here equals 1.02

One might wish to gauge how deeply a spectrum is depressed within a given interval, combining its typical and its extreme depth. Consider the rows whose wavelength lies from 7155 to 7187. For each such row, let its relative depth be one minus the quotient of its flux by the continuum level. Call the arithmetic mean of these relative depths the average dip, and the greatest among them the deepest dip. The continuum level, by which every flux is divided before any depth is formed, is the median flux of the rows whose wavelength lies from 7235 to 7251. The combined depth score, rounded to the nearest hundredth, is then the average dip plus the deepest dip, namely -0.04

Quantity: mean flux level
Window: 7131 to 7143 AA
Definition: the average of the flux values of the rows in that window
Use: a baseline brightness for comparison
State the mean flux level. 12.1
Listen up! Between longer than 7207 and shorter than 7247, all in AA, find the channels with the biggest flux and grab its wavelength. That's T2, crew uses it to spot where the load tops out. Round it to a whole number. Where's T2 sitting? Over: 7217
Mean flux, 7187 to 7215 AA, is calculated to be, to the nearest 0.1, 11.5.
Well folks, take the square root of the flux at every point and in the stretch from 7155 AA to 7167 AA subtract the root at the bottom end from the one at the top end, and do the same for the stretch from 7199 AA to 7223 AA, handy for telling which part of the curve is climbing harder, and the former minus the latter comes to -0.20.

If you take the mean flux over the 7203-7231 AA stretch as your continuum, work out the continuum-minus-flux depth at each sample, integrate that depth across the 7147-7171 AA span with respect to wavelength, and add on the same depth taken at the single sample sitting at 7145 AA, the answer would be -9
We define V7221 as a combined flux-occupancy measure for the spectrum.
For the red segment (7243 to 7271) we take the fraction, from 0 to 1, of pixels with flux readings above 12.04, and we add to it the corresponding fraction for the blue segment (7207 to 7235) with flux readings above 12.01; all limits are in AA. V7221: 1.3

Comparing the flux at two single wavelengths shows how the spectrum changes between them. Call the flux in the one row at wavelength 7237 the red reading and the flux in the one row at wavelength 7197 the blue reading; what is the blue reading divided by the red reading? 1.05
